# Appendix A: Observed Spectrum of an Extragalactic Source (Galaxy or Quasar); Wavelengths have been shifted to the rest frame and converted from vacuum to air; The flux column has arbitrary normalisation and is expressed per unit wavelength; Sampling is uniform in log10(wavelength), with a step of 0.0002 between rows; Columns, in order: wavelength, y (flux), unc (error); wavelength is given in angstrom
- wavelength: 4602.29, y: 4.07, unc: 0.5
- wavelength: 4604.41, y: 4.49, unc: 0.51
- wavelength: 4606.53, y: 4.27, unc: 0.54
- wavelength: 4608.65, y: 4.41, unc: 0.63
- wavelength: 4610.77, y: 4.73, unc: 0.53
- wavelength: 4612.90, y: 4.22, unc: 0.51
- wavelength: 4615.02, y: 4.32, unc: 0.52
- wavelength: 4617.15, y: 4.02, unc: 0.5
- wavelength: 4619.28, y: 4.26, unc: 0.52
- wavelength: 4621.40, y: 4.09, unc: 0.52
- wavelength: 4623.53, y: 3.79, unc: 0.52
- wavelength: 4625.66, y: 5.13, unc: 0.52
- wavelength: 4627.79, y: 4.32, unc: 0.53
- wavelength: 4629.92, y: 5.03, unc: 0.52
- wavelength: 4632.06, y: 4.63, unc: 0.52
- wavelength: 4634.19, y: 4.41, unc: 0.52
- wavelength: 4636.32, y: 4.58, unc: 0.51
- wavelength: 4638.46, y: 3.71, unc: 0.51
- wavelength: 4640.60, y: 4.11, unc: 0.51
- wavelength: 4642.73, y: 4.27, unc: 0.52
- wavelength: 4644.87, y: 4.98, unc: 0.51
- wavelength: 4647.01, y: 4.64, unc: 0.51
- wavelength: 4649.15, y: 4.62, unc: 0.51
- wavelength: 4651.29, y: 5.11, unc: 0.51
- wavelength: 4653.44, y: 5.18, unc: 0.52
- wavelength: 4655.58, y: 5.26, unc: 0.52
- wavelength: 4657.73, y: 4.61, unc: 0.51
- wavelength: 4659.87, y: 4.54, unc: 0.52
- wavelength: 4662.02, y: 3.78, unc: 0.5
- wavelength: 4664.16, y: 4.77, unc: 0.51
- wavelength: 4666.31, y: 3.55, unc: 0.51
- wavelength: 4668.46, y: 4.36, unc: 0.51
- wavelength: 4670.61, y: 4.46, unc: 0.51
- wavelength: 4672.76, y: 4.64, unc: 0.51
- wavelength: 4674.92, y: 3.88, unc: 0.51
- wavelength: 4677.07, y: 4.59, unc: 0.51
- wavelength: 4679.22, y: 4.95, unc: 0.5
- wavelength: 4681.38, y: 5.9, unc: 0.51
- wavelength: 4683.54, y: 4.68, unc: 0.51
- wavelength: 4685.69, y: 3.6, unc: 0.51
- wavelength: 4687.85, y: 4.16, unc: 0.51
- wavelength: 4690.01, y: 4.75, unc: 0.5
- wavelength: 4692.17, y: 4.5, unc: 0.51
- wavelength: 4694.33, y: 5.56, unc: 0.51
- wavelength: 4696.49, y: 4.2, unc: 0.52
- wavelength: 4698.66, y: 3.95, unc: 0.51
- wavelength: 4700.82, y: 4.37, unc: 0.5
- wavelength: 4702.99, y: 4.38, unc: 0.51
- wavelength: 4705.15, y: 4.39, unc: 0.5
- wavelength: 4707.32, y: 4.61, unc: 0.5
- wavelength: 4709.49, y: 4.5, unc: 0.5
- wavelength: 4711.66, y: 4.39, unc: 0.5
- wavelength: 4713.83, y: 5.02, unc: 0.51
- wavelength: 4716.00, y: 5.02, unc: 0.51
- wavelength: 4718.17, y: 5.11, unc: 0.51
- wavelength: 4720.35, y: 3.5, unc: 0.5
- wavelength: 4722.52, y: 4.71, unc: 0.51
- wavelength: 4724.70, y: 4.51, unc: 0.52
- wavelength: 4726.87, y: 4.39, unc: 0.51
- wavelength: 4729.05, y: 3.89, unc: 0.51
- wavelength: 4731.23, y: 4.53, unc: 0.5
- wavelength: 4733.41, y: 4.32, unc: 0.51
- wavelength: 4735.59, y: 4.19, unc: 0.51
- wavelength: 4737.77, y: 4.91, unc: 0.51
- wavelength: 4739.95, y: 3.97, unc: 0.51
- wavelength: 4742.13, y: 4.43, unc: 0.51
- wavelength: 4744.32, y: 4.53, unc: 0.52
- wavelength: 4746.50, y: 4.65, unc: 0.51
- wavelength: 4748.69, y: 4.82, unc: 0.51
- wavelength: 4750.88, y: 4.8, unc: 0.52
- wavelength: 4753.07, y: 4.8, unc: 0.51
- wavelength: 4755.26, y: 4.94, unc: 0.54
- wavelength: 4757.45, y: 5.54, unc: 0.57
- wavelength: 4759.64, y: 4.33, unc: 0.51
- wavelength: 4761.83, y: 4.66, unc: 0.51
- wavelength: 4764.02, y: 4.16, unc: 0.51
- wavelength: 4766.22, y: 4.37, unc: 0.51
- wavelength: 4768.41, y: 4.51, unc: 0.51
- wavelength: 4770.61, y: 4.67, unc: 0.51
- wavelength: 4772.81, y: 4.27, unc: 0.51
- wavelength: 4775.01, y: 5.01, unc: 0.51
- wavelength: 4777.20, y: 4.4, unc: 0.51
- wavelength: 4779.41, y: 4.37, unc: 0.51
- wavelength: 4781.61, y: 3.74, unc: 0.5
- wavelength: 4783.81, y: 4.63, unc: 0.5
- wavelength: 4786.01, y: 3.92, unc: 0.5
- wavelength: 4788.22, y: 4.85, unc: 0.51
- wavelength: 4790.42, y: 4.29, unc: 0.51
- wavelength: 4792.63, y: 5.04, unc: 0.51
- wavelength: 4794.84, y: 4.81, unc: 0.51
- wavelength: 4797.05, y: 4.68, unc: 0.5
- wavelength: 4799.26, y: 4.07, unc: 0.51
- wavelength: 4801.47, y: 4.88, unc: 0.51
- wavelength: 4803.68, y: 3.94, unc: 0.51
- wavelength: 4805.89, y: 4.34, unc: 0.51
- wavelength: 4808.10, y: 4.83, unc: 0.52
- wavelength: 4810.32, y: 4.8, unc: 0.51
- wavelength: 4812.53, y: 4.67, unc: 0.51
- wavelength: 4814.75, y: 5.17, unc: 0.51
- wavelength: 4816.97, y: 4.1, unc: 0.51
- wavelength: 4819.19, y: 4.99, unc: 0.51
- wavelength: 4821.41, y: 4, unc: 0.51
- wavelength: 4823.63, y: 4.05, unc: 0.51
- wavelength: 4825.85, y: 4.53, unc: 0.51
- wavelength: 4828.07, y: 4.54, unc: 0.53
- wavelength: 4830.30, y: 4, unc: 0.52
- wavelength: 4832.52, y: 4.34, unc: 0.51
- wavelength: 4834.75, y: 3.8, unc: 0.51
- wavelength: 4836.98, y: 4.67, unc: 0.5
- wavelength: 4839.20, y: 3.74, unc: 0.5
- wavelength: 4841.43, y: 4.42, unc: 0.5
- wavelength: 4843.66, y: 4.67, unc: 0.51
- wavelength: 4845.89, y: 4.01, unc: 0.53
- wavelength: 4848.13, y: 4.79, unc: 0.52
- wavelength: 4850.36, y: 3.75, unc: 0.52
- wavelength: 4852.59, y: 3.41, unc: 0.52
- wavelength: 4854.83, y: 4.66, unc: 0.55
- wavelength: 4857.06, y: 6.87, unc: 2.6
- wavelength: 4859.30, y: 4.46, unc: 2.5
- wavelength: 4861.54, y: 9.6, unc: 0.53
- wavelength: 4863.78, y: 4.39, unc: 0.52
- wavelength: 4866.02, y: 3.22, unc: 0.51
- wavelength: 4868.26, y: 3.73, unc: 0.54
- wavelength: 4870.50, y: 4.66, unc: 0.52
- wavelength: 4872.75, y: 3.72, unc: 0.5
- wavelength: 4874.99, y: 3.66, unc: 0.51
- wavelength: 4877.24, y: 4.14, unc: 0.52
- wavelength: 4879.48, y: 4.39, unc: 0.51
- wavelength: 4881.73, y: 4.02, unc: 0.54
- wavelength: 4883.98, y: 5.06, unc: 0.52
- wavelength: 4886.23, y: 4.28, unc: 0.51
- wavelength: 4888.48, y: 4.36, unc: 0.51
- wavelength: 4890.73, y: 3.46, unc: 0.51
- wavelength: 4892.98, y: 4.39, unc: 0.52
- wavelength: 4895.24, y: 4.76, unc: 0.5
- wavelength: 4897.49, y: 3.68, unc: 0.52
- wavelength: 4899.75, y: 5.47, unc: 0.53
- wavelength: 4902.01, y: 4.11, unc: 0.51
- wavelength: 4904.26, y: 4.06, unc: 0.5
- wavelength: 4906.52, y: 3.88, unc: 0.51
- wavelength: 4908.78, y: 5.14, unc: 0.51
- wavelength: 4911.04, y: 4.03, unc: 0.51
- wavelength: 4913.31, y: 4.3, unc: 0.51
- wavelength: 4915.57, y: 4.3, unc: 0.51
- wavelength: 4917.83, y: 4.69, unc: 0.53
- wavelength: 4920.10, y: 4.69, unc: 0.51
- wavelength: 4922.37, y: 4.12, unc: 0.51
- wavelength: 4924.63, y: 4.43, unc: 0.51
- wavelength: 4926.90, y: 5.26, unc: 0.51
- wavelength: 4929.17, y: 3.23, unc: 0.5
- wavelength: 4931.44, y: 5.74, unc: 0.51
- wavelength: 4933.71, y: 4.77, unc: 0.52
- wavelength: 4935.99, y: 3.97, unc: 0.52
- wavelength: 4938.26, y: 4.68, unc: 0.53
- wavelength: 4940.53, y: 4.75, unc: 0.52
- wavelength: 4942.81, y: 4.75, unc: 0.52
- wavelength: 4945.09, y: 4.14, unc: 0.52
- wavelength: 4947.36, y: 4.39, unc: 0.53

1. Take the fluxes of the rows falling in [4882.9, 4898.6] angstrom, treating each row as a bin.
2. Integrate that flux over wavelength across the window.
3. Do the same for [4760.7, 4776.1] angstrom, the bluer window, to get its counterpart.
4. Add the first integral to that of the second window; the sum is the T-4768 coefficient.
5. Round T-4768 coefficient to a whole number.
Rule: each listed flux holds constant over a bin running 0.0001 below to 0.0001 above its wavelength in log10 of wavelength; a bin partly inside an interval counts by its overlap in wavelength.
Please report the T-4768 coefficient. 137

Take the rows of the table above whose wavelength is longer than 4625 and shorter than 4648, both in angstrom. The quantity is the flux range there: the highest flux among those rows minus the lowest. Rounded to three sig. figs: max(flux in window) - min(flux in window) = 1.42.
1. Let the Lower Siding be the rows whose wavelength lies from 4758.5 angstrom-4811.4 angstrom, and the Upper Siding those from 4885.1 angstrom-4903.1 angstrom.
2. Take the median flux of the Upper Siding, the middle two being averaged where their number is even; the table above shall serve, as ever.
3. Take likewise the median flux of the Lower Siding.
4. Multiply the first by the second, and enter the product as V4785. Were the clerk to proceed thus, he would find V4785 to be 19.2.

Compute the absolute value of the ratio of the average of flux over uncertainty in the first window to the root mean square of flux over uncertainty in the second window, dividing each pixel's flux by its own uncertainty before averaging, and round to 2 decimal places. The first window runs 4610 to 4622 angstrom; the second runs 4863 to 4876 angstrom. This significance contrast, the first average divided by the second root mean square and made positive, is 1.09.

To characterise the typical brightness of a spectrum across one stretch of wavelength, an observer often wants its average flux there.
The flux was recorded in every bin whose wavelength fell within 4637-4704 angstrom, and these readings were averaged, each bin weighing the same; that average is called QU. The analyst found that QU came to 4.52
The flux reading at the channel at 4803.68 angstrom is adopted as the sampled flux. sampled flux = 3.94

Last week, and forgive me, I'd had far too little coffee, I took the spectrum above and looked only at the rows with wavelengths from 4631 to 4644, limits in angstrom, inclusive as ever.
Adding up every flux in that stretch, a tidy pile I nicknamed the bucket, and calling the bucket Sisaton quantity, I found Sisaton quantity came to 25.7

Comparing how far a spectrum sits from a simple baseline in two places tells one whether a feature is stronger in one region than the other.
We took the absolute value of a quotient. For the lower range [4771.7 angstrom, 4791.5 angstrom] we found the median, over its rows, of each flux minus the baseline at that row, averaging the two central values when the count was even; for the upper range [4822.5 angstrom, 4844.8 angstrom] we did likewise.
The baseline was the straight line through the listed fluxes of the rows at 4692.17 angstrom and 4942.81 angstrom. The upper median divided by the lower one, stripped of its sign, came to 1.2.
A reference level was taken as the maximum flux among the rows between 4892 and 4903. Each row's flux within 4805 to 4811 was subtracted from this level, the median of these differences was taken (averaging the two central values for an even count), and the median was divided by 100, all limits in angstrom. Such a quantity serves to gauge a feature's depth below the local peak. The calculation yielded 0.0067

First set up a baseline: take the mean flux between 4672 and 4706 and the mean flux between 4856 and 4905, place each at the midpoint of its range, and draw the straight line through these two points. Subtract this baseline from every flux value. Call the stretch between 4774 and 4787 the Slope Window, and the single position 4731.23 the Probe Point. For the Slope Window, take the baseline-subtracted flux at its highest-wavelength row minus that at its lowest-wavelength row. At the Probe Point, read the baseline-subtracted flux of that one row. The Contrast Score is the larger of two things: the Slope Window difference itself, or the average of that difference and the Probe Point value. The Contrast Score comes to -0.55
